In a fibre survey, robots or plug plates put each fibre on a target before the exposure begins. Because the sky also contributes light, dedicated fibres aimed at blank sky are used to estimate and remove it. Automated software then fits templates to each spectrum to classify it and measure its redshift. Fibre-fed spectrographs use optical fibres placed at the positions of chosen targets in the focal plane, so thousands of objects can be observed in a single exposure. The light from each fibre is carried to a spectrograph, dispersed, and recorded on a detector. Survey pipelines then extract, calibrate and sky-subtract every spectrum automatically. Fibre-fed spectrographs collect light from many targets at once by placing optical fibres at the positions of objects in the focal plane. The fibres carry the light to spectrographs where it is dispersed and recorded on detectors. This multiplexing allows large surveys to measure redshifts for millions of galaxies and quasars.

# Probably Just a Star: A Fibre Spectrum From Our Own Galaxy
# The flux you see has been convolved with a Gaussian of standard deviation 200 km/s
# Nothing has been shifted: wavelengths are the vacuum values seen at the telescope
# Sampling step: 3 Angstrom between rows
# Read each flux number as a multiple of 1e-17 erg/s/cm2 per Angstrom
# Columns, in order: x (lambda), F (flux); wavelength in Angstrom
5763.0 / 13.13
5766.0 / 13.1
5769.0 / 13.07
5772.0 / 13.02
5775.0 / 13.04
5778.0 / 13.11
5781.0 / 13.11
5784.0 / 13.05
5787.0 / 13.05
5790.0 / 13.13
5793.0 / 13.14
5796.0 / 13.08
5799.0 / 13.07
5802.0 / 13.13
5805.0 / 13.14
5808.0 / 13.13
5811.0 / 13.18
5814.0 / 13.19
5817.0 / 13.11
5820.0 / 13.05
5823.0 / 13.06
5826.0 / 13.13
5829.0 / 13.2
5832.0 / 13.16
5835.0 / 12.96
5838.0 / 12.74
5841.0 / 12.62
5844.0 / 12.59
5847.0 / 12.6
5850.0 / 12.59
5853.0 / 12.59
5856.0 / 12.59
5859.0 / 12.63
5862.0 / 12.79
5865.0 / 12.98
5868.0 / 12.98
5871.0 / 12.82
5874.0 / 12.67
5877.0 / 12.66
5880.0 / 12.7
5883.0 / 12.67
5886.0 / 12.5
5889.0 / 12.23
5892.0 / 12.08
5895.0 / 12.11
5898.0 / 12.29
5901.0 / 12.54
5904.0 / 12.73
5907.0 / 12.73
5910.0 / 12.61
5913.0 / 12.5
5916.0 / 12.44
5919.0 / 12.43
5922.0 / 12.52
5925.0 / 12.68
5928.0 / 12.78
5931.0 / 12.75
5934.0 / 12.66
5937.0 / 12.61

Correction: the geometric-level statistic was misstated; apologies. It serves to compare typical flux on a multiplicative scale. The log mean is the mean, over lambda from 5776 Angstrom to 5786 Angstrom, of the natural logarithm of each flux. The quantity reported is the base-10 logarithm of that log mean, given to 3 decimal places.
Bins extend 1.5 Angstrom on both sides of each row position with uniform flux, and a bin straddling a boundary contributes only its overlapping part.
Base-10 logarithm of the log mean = 0.410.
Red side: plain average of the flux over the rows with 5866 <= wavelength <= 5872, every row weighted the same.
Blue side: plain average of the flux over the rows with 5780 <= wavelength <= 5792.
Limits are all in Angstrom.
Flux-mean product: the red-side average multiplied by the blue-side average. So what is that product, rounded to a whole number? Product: 169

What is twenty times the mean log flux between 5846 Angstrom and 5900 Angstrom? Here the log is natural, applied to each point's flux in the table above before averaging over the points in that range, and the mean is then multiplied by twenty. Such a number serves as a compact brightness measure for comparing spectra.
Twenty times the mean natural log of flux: 50.6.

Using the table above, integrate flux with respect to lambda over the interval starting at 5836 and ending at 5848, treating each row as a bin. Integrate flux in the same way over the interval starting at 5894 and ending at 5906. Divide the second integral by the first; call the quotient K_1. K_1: 0.98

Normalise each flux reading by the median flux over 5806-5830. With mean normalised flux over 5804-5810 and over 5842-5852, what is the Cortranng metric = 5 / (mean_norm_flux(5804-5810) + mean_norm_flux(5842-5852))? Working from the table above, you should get 2.55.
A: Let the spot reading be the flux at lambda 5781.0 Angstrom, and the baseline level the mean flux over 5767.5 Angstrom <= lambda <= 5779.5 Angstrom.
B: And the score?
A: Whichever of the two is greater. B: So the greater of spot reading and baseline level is 13.1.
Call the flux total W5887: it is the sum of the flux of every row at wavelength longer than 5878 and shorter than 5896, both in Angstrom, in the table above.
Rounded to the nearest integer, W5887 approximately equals 74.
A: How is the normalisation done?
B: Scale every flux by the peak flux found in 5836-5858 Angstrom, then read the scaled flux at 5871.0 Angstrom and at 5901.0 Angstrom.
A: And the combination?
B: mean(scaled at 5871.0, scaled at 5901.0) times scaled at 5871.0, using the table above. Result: 1.00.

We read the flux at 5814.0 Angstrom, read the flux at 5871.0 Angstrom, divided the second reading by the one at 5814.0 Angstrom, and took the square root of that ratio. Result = 0.986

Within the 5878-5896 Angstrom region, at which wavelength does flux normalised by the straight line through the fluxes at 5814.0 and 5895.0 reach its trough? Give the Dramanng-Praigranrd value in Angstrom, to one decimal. 5892.0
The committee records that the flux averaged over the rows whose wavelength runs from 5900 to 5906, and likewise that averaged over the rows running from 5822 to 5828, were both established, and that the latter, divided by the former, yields 1.04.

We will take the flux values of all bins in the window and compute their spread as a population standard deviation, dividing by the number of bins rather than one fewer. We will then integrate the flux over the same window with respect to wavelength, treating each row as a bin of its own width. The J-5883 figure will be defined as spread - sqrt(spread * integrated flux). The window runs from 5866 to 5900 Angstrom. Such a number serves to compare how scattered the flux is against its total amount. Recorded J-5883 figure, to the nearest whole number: -11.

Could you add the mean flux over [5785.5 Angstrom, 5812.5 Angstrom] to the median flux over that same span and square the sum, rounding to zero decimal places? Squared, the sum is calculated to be 689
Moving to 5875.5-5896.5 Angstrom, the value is 621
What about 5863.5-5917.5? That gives 635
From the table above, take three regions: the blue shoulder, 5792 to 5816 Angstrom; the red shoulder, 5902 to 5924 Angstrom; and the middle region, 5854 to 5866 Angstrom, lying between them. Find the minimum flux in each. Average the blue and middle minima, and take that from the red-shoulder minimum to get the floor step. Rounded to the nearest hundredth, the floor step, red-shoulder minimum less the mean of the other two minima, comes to -0.40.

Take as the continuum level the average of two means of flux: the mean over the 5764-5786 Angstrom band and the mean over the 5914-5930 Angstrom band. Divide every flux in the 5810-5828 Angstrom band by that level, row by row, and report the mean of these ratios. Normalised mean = 1.02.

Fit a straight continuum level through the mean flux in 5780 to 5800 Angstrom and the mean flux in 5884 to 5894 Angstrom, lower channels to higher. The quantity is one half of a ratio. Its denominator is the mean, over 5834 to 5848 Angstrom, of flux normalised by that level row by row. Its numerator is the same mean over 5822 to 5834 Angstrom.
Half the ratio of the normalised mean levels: 0.513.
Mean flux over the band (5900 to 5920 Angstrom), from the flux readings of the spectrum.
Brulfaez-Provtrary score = 12.6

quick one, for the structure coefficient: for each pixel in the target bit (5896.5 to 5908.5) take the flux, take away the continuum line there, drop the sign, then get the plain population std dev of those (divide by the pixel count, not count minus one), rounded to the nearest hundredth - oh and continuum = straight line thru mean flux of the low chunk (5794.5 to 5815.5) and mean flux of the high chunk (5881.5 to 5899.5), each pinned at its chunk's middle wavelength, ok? 0.21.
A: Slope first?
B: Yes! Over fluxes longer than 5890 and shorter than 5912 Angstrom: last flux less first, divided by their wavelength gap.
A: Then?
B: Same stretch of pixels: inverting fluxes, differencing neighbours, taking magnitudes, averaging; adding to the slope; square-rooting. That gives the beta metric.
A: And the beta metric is 0.17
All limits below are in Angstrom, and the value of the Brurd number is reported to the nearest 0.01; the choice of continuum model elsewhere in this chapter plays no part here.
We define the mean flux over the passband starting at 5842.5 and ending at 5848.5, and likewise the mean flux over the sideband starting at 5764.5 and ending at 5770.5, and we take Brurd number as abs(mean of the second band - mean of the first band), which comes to 0.49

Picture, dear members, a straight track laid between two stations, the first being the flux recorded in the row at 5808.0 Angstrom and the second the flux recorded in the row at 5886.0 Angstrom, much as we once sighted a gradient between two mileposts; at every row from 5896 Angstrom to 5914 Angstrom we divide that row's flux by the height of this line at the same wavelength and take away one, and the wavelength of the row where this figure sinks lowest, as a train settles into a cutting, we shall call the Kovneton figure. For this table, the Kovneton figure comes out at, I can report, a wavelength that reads 5898.0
